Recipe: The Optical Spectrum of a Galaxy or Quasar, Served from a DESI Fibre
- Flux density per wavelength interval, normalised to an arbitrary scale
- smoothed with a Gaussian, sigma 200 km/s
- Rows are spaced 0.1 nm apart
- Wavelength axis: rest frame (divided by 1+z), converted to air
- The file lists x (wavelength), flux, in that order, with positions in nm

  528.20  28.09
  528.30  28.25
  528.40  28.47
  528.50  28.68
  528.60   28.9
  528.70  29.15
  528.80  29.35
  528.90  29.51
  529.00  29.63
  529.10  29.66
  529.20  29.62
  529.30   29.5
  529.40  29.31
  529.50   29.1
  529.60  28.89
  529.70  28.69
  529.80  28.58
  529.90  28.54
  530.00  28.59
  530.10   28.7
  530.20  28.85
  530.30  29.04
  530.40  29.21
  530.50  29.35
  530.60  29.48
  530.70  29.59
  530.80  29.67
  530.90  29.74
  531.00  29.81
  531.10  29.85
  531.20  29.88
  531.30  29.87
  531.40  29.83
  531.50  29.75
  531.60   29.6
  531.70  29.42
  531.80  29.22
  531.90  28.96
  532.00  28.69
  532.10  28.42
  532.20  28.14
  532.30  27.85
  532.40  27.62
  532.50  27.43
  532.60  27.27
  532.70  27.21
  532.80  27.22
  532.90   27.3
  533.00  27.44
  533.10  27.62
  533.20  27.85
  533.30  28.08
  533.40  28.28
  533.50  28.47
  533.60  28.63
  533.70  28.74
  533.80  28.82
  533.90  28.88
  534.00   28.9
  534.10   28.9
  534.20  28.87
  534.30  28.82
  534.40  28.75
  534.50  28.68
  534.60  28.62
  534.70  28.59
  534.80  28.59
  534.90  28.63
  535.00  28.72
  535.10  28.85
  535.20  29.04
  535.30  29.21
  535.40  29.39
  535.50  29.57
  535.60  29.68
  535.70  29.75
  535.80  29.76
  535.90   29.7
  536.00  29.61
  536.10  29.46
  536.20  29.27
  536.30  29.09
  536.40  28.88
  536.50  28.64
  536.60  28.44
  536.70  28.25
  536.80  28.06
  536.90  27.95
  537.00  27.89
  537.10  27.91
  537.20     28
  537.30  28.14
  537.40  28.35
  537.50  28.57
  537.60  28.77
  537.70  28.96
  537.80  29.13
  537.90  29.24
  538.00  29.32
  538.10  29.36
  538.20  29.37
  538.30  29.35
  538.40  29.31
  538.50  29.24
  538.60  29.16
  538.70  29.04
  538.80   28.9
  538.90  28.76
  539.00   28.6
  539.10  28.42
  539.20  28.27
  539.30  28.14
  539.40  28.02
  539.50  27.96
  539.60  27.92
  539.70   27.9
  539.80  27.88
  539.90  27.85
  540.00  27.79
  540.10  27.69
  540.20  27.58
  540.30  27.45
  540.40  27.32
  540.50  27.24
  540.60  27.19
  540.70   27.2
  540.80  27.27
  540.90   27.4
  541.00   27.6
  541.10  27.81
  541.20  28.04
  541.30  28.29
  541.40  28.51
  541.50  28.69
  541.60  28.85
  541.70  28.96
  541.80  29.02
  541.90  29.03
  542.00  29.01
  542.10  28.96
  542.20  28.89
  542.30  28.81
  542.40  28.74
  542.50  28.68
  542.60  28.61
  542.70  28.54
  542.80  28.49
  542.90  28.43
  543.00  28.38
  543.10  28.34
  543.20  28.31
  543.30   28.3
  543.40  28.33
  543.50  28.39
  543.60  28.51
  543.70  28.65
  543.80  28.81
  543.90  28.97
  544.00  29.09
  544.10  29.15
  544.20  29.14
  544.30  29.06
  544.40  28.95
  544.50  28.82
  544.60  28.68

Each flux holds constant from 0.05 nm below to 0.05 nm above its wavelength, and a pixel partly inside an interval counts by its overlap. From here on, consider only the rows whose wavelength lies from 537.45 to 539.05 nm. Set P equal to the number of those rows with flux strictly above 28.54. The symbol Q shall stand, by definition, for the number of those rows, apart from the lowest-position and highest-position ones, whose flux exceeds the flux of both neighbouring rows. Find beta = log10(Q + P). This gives 1.2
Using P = 16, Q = 1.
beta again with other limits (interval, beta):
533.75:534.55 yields 0.9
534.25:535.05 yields 0.9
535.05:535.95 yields 1.0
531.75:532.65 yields 0.5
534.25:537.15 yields 1.4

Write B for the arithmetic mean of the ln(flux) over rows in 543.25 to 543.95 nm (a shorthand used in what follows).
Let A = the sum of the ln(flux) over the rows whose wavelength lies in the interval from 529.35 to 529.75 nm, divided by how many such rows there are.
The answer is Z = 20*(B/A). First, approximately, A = 3.37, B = 3.35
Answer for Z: 19.9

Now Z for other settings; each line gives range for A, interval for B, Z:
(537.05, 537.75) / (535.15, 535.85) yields 20.2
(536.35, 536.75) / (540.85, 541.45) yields 19.9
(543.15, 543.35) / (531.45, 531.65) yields 20.3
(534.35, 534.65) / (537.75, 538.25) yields 20.1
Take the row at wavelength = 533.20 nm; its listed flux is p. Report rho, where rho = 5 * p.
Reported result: 139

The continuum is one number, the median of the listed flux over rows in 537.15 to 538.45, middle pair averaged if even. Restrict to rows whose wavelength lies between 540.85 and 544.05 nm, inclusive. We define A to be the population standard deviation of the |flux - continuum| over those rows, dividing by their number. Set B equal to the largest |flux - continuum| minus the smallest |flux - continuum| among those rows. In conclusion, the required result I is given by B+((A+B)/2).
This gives 2.7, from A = 0.4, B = 1.7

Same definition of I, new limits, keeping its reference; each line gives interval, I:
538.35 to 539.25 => 1.4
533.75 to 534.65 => 0.5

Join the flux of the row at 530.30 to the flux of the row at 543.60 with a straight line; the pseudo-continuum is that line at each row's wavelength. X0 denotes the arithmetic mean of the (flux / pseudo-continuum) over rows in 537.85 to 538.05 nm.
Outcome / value 1.02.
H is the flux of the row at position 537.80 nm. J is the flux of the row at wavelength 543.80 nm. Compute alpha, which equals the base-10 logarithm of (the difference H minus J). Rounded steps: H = 29.13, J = 28.81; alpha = -0.49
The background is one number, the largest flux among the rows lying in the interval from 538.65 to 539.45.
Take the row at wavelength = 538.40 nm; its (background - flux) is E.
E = -0.3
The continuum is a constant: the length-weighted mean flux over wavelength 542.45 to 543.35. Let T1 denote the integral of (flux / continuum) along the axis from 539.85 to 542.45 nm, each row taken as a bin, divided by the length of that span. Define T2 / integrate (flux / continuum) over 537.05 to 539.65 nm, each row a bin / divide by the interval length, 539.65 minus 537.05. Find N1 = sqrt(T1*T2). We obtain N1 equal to 1.00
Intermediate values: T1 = 0.988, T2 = 1.01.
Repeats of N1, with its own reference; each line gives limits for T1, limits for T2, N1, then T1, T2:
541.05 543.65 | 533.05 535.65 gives 1.01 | 1.004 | 1.01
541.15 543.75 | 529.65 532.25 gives 1.02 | 1.005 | 1.03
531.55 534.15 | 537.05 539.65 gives 1.00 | 0.993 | 1.01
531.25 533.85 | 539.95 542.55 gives 0.99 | 0.997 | 0.99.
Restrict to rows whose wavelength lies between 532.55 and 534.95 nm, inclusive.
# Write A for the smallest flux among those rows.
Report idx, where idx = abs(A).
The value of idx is 27.2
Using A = 27.21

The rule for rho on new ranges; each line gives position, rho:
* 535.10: 144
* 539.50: 140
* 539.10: 142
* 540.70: 136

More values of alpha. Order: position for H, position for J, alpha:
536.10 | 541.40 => -0.02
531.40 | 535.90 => -0.89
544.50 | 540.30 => 0.14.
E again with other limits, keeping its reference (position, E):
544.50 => 0.2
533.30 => 1.0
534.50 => 0.4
